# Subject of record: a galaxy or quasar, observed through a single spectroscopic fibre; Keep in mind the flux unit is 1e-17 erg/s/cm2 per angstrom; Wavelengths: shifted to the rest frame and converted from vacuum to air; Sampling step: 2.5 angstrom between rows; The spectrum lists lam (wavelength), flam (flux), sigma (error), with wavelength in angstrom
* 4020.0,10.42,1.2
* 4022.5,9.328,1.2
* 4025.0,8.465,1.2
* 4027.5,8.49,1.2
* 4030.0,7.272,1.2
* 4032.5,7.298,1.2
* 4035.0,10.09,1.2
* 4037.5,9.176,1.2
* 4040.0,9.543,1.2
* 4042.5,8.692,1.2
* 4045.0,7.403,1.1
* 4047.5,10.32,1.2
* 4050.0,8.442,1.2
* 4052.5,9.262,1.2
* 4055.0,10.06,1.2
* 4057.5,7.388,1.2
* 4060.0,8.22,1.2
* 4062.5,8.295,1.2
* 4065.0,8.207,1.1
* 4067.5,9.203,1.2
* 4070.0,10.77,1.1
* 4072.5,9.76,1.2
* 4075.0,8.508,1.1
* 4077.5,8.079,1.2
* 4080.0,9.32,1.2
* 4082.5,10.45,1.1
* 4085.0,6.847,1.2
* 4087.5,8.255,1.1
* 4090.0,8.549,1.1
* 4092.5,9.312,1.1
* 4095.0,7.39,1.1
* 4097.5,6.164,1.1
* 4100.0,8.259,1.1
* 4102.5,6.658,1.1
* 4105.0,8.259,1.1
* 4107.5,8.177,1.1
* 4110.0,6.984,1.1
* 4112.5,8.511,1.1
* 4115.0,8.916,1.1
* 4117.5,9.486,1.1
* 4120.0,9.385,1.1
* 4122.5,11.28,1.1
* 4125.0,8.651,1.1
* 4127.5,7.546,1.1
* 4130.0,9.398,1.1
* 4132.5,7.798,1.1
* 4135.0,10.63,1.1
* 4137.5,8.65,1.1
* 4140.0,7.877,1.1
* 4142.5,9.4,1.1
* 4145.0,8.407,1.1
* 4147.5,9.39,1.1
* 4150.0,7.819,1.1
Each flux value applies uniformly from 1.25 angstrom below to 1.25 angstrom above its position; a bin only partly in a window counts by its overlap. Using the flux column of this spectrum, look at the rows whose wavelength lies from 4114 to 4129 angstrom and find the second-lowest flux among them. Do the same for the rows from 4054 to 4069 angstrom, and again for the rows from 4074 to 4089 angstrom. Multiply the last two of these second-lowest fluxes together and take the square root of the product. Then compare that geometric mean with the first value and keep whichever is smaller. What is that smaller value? 8.14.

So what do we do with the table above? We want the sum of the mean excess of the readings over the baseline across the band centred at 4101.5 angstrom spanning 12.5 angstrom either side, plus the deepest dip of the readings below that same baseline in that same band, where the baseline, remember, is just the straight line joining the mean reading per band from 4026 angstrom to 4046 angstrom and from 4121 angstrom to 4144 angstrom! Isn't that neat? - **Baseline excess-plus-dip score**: 1.64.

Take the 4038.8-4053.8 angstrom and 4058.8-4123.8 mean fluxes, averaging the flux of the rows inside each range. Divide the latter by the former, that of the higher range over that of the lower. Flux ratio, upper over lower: 0.96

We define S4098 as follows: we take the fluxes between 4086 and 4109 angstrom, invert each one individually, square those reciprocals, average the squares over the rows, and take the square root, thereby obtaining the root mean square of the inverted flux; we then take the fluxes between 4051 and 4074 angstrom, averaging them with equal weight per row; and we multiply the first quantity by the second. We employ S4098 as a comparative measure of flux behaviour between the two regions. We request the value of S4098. 1.17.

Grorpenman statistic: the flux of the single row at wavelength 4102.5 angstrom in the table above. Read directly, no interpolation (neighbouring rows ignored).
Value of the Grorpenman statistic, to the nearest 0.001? 6.658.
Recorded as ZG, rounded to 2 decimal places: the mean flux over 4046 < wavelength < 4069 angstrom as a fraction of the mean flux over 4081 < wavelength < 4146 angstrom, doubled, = 2.07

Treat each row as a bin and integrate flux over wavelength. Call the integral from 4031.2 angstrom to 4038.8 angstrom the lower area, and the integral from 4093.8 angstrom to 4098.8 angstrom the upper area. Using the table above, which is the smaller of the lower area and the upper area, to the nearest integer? 34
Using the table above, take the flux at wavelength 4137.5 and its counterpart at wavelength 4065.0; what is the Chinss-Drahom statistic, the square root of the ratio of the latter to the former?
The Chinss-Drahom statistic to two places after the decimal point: 0.97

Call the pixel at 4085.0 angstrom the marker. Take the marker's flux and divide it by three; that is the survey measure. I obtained 2.28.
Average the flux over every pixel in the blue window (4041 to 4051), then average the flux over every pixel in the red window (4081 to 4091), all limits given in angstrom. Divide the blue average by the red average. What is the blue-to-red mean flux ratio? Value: 1.02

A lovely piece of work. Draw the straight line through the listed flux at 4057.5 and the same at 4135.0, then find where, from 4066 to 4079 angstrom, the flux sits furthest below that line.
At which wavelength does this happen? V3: 4077.5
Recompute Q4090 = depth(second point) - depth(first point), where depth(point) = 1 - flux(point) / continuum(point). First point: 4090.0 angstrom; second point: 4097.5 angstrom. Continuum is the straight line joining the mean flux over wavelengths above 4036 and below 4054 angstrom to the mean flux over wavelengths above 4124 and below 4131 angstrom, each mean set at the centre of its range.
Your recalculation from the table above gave 0.27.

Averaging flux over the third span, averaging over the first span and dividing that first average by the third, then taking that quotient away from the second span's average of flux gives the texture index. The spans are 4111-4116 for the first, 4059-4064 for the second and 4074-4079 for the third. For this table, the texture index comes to 7.2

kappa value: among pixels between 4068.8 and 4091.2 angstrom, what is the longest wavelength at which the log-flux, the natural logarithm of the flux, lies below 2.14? 4087.5 angstrom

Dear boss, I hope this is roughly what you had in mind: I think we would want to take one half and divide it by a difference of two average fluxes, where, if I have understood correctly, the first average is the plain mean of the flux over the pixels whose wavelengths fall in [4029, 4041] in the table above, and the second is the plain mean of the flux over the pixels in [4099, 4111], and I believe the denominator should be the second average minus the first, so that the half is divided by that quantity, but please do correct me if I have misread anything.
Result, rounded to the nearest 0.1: -0.5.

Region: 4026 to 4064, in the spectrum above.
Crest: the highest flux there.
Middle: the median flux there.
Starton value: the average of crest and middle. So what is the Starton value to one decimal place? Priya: 9.4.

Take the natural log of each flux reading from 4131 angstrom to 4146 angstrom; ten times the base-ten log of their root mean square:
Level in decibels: 3.37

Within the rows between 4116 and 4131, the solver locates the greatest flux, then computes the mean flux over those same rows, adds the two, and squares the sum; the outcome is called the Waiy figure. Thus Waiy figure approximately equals 423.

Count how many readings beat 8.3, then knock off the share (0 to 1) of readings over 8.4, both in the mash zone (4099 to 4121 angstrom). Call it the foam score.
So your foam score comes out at 3.6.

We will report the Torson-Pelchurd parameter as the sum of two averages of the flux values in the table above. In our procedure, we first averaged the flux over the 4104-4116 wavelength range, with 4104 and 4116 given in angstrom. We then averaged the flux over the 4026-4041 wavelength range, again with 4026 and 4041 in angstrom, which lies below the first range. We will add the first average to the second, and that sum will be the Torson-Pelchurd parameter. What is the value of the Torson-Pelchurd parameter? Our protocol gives 16.8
